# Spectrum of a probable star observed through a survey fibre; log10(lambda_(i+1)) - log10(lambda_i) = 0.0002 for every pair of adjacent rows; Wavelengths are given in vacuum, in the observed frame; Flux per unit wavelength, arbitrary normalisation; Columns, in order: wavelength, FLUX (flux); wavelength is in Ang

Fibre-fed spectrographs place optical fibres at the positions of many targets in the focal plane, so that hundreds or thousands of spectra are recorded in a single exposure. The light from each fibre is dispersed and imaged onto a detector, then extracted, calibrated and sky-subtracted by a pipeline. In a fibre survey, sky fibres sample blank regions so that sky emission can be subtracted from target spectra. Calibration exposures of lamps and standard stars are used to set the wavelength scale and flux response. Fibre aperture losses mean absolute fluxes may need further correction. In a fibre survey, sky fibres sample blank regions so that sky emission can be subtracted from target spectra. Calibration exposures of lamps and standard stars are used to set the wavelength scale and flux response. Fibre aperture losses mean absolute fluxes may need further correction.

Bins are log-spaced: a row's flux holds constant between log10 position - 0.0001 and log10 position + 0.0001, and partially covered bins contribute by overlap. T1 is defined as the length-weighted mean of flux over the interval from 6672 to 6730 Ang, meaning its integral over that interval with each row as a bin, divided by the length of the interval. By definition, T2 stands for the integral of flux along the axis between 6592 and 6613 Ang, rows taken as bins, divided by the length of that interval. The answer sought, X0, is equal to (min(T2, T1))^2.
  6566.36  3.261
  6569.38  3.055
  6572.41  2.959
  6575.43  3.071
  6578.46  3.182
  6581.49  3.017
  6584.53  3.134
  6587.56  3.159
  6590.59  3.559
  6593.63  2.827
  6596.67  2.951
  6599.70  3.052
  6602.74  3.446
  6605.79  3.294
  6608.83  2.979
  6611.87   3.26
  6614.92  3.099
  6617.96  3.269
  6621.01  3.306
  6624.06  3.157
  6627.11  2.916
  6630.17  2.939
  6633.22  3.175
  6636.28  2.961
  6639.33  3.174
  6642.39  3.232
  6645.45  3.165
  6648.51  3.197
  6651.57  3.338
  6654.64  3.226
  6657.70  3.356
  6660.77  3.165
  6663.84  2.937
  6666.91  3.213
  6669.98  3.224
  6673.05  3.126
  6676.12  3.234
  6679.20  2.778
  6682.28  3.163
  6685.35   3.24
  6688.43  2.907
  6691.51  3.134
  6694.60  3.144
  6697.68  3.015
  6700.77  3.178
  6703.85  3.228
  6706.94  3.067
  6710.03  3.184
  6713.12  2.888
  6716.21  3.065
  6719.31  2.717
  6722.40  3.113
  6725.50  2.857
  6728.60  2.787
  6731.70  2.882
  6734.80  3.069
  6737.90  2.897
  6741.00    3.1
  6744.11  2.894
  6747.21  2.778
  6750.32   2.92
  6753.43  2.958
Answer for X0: 9.3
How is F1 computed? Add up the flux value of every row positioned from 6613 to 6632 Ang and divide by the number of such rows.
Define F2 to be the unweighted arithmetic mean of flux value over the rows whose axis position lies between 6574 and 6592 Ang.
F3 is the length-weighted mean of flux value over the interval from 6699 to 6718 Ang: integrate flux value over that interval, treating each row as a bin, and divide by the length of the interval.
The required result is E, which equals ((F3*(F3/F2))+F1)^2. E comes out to 37.5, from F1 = 3.11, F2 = 3.19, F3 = 3.10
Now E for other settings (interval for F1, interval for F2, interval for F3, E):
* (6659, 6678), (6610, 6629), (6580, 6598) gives 38.4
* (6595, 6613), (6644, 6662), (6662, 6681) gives 37.3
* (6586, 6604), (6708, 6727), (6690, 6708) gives 41.7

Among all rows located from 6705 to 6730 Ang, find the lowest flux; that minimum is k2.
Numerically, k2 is 2.717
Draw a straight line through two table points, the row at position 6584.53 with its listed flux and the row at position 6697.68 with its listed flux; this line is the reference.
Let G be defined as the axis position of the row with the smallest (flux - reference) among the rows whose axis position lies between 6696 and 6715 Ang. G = 6713.12 Ang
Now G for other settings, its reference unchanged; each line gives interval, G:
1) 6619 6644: 6627.11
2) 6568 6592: 6572.41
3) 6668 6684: 6679.20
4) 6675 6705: 6679.20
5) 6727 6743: 6728.60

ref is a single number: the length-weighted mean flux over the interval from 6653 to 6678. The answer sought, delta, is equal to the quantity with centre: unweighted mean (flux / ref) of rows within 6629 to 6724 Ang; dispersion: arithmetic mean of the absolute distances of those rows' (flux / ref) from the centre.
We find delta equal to 0.038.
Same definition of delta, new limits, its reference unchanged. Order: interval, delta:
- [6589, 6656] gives 0.045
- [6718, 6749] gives 0.035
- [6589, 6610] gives 0.074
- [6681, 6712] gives 0.024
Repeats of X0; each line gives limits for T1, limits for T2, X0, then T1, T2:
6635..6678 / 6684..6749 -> 9.0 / 3.18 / 3.01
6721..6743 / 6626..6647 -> 8.7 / 2.95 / 3.08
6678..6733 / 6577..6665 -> 9.1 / 3.02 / 3.15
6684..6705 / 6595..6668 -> 9.7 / 3.12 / 3.16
